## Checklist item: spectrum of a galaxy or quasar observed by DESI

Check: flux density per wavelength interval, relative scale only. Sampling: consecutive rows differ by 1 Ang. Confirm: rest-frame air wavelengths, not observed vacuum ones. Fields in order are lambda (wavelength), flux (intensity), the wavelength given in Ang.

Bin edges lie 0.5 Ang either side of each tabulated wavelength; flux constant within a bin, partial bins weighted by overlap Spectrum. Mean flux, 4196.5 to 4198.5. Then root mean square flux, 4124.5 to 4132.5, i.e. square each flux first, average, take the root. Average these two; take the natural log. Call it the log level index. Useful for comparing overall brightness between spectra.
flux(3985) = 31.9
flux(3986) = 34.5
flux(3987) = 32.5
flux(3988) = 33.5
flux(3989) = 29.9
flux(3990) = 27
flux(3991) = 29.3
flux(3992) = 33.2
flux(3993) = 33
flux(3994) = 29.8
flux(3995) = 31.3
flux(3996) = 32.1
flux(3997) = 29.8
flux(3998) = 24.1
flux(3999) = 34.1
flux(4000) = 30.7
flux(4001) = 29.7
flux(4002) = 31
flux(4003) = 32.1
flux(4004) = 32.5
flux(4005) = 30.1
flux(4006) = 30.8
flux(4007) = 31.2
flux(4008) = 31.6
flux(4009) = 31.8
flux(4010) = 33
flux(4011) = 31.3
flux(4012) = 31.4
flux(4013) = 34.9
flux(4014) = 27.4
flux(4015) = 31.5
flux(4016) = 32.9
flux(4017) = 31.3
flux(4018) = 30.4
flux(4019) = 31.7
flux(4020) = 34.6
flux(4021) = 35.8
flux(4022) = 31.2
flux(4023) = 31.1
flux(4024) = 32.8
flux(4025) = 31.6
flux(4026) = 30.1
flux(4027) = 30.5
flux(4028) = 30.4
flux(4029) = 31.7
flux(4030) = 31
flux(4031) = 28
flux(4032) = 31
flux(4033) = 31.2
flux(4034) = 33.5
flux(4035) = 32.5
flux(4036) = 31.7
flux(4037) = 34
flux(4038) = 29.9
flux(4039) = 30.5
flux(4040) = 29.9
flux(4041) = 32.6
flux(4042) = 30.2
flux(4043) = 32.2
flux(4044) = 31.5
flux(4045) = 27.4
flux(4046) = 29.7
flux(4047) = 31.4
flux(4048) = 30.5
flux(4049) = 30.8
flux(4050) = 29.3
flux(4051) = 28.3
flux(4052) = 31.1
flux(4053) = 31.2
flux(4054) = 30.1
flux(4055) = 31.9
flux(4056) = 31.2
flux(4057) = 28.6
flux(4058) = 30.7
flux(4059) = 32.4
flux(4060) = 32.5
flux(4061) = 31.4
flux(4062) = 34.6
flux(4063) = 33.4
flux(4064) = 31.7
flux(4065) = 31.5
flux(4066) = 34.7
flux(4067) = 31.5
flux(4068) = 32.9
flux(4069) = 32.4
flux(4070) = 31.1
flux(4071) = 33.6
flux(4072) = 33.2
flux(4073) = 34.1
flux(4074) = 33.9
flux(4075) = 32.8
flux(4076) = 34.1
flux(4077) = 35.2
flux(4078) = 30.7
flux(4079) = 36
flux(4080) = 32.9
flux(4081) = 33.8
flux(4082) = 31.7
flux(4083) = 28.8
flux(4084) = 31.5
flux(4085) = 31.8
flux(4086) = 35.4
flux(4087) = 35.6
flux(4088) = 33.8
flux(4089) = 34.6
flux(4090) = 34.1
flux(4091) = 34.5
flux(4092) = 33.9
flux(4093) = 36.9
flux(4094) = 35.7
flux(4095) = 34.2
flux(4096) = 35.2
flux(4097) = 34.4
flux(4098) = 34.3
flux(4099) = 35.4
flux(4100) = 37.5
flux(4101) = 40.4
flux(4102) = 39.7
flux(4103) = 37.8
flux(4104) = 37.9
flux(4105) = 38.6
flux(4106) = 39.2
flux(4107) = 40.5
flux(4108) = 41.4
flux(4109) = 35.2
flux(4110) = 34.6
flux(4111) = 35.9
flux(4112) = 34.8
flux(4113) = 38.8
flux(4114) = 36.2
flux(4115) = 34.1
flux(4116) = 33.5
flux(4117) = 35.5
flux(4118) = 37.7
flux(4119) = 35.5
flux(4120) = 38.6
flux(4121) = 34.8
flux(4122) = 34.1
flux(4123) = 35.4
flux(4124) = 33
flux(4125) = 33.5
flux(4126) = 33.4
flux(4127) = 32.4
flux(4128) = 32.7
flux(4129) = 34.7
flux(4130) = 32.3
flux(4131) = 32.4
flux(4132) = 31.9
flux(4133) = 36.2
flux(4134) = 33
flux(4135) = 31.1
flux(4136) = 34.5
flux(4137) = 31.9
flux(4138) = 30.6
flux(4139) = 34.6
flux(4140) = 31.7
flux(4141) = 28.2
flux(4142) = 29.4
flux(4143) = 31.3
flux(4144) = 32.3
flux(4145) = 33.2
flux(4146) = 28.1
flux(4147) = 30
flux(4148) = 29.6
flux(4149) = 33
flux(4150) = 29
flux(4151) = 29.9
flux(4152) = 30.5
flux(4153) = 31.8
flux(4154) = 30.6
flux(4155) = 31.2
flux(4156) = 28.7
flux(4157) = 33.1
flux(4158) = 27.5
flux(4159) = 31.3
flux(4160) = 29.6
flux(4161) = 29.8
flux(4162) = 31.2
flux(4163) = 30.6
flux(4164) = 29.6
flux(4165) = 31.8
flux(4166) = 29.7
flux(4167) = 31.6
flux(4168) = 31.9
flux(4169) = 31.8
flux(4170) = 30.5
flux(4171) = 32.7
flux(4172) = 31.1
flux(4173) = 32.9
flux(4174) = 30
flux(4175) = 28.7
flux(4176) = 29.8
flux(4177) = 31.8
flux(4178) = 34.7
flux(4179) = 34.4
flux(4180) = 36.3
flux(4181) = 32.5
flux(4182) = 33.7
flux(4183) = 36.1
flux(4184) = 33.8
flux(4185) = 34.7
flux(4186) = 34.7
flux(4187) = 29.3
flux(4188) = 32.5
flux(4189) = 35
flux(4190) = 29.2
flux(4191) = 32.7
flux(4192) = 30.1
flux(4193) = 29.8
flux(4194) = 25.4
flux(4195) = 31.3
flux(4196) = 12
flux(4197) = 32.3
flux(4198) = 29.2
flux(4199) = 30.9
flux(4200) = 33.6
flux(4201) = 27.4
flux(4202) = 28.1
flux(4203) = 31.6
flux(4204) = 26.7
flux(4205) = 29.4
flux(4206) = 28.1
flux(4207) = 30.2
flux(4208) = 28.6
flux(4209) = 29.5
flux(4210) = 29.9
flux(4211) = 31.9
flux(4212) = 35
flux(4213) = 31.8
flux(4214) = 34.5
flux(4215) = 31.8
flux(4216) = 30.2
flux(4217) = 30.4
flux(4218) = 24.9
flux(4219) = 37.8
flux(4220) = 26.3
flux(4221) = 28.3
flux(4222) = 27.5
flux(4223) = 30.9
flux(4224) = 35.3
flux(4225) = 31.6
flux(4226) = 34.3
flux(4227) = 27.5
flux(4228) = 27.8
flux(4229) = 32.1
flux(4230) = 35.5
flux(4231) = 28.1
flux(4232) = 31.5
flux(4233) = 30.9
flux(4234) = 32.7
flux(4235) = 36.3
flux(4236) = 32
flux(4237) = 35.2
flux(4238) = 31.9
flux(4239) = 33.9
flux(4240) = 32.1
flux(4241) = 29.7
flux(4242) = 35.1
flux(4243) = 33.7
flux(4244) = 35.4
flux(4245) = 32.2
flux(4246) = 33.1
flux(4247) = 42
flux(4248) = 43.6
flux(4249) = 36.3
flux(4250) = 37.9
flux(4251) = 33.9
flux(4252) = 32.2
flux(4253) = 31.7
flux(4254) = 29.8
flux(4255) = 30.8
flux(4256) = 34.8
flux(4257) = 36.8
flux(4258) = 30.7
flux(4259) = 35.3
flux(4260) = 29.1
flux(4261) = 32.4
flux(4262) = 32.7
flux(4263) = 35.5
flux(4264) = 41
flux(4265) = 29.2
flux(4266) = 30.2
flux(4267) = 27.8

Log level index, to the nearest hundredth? 3.46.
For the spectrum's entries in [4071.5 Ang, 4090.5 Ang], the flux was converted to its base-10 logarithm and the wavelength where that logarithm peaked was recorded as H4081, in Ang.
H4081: 4079 Ang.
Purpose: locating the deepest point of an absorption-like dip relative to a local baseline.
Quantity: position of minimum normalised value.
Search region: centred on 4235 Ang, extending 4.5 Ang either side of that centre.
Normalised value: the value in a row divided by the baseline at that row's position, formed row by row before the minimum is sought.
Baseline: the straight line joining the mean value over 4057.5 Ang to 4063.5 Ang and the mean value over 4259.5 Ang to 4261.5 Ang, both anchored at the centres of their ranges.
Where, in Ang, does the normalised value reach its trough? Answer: 4231 Ang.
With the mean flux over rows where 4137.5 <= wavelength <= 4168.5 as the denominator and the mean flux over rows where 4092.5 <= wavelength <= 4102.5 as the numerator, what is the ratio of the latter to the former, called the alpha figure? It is 1.19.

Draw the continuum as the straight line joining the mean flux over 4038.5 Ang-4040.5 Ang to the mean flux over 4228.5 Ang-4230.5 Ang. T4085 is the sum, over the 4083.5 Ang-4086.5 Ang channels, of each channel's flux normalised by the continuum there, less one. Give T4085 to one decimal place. 0.2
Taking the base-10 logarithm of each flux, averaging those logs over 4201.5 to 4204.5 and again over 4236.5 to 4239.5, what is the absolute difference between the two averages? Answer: 0.069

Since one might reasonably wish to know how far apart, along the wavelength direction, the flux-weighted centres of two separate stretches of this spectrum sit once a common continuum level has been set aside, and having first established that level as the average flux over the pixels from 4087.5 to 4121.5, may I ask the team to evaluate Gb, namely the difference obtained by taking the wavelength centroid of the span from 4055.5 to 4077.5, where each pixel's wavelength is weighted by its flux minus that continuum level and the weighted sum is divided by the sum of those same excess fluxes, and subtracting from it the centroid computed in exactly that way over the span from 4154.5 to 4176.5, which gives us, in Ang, -100.4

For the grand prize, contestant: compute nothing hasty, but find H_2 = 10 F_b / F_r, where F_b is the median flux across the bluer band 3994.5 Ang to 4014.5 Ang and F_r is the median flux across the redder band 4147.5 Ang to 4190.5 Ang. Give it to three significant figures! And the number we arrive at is 10.0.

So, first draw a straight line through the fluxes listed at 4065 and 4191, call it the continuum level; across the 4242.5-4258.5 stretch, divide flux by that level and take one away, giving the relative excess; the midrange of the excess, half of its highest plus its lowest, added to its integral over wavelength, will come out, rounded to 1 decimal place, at 0.8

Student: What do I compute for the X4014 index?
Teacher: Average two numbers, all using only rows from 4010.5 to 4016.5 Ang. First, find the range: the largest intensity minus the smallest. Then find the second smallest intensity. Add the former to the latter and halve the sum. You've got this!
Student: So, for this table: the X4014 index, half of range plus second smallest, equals 19.4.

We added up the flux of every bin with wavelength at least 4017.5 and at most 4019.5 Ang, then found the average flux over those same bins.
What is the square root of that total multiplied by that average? 44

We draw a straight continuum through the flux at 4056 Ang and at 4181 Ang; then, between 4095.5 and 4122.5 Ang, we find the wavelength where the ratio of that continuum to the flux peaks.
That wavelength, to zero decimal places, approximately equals 4116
